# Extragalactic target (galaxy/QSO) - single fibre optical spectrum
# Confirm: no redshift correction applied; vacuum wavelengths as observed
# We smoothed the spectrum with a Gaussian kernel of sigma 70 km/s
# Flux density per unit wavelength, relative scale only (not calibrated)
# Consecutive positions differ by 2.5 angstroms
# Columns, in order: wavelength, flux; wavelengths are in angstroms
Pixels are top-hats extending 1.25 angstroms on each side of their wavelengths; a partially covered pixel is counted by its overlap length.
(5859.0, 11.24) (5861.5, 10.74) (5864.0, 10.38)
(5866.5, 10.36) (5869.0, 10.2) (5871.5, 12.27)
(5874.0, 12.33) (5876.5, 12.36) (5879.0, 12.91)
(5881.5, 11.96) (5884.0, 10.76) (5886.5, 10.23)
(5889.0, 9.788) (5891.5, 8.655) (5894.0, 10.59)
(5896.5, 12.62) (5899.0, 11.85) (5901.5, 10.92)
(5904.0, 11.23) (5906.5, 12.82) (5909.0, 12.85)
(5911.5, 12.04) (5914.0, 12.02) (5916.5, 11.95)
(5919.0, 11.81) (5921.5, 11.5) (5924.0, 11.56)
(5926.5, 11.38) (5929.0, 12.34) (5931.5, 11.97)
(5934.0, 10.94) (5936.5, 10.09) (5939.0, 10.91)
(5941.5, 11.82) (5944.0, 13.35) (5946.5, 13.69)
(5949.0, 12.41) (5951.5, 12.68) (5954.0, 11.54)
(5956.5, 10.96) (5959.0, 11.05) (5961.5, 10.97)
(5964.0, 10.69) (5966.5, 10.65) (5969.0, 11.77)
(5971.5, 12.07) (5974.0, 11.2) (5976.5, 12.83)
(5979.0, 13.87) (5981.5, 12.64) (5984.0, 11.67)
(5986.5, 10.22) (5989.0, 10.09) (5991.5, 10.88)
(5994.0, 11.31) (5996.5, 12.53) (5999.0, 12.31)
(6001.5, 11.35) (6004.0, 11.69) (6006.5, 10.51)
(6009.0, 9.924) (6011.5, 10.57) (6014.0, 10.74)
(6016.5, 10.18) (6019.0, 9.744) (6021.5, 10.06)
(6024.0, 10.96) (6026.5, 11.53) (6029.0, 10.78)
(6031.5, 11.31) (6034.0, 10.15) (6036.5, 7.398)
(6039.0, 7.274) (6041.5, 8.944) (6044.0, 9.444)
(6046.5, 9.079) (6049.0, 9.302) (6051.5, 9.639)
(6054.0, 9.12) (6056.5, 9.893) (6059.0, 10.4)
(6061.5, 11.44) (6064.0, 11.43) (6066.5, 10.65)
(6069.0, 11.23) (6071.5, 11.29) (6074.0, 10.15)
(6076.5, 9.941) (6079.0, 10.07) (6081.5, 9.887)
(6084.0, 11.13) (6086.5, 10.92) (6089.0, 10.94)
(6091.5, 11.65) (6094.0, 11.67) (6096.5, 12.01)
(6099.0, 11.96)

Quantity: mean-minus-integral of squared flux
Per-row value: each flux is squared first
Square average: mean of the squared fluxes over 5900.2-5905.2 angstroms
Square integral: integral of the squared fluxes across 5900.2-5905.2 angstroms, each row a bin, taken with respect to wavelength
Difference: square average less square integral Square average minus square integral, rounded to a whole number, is -491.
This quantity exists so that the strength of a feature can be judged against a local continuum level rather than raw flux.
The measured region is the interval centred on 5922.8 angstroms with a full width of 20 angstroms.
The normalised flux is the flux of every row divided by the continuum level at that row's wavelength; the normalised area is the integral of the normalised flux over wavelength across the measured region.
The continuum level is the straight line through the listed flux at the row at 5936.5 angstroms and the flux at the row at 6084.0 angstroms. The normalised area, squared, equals 559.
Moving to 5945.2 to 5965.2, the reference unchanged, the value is 529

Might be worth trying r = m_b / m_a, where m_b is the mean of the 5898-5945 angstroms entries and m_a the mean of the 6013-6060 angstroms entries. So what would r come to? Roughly 1.20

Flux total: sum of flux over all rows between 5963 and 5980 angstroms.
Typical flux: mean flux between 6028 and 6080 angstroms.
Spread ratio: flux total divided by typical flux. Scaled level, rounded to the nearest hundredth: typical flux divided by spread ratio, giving 1.19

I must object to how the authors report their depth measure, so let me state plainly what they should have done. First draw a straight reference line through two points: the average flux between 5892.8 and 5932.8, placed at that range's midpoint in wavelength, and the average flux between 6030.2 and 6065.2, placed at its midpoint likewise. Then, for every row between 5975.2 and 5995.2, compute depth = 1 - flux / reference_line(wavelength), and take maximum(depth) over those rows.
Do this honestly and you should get 0.047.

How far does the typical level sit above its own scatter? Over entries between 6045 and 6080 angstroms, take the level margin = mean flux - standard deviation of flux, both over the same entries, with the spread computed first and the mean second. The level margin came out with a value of 9.4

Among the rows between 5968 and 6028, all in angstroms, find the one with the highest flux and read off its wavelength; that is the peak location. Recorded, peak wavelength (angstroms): 5979.0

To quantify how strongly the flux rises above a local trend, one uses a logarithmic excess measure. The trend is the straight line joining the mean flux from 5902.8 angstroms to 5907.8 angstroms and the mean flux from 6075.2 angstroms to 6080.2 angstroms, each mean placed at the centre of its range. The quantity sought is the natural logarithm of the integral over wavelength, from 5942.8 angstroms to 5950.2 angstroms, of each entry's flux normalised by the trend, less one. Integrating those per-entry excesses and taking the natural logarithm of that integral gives 0.0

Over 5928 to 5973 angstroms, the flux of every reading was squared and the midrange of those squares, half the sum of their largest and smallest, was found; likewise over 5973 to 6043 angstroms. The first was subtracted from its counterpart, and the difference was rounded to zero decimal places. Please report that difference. -22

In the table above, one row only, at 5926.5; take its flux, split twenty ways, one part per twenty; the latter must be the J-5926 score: 0.569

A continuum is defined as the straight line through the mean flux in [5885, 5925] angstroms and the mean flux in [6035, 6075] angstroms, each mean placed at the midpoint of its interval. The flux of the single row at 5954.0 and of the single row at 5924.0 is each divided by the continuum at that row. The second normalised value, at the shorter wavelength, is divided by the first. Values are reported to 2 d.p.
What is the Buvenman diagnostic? 0.97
